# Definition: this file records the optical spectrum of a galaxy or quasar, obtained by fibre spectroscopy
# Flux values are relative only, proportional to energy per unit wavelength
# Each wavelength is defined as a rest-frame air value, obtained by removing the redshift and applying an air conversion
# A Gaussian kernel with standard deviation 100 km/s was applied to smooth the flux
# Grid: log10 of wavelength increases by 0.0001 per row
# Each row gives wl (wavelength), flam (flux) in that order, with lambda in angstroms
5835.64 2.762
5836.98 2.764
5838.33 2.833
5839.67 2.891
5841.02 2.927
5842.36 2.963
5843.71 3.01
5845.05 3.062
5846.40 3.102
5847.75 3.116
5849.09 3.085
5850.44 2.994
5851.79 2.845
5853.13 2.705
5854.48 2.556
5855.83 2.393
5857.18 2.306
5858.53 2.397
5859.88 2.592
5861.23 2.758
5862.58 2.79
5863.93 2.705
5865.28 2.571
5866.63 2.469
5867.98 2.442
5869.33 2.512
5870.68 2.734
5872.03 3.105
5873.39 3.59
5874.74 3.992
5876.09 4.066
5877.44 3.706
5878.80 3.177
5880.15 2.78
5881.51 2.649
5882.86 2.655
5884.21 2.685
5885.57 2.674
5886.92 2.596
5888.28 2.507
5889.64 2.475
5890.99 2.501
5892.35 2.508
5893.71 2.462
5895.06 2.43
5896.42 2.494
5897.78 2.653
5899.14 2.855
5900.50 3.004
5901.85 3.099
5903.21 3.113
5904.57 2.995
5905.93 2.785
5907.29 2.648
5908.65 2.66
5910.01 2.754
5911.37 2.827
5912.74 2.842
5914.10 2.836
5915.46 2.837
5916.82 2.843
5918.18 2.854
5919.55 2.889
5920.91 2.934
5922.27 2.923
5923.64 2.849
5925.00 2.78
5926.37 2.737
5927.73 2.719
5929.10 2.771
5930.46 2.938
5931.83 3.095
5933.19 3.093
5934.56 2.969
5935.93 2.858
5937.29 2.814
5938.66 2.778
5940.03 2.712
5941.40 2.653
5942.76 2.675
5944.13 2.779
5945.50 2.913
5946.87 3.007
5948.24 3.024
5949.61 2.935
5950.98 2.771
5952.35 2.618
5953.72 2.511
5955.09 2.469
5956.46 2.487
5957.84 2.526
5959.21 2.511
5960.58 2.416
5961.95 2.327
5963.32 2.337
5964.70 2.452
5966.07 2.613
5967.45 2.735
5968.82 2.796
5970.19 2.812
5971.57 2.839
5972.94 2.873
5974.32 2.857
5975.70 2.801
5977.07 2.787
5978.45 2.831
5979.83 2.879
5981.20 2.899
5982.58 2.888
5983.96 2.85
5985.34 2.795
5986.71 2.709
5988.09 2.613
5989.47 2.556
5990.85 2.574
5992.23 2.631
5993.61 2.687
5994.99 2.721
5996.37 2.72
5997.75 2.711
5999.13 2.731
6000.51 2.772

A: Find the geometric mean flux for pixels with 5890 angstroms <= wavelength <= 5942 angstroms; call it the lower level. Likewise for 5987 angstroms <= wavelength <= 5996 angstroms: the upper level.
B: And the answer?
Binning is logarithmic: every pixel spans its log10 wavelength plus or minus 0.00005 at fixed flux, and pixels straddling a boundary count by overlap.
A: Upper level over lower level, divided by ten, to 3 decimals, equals 0.094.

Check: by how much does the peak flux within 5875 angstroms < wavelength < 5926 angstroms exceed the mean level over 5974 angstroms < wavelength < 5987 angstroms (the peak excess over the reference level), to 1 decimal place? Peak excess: 1.2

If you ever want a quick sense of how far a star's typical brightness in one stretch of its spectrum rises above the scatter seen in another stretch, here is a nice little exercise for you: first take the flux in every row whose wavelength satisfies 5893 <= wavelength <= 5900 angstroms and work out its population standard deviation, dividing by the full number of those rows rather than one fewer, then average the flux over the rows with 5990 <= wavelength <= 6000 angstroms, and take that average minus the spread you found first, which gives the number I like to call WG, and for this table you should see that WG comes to 2.52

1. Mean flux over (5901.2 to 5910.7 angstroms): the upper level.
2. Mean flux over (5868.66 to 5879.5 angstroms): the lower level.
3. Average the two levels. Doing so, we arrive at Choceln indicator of 3.11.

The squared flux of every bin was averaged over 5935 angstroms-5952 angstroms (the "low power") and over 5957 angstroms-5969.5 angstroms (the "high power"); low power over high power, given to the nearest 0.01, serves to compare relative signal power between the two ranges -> 1.25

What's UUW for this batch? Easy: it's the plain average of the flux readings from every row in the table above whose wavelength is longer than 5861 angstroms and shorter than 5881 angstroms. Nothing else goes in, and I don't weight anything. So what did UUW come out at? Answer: 3.03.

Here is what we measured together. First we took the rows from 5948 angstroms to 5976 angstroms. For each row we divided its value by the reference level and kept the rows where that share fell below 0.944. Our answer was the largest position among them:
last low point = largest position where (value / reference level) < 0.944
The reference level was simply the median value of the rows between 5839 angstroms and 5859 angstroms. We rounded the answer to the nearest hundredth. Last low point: 5967.45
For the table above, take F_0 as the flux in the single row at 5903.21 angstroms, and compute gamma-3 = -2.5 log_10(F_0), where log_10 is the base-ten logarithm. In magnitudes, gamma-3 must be -1.23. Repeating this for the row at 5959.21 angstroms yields -1.00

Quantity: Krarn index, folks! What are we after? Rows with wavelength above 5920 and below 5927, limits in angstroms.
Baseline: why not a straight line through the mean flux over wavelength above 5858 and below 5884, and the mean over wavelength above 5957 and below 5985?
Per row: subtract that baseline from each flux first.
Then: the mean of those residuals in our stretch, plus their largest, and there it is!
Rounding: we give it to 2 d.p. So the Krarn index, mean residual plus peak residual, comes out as 0.15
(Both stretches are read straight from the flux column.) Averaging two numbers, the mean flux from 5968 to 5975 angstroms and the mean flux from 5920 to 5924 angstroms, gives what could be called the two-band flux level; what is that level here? 2.87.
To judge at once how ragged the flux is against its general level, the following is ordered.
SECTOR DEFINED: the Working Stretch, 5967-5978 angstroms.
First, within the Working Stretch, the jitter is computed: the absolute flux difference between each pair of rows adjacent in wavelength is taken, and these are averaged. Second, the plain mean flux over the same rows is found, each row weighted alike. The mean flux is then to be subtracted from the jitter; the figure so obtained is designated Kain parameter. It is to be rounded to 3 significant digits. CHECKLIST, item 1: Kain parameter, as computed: -2.78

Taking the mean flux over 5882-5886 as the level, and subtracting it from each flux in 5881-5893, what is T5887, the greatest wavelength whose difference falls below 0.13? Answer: 5892.35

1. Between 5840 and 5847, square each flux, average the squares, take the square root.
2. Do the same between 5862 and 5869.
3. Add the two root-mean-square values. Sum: 5.61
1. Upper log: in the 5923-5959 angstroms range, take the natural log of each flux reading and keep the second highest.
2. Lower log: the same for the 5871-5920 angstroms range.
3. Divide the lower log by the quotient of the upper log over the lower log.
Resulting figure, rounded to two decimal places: 1.70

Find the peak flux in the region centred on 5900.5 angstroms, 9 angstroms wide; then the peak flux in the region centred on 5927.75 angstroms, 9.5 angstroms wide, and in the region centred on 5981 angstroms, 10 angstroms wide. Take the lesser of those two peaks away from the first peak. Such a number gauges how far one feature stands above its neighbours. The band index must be 0.21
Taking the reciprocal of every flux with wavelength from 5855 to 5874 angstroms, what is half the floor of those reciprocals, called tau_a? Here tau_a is 0.139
